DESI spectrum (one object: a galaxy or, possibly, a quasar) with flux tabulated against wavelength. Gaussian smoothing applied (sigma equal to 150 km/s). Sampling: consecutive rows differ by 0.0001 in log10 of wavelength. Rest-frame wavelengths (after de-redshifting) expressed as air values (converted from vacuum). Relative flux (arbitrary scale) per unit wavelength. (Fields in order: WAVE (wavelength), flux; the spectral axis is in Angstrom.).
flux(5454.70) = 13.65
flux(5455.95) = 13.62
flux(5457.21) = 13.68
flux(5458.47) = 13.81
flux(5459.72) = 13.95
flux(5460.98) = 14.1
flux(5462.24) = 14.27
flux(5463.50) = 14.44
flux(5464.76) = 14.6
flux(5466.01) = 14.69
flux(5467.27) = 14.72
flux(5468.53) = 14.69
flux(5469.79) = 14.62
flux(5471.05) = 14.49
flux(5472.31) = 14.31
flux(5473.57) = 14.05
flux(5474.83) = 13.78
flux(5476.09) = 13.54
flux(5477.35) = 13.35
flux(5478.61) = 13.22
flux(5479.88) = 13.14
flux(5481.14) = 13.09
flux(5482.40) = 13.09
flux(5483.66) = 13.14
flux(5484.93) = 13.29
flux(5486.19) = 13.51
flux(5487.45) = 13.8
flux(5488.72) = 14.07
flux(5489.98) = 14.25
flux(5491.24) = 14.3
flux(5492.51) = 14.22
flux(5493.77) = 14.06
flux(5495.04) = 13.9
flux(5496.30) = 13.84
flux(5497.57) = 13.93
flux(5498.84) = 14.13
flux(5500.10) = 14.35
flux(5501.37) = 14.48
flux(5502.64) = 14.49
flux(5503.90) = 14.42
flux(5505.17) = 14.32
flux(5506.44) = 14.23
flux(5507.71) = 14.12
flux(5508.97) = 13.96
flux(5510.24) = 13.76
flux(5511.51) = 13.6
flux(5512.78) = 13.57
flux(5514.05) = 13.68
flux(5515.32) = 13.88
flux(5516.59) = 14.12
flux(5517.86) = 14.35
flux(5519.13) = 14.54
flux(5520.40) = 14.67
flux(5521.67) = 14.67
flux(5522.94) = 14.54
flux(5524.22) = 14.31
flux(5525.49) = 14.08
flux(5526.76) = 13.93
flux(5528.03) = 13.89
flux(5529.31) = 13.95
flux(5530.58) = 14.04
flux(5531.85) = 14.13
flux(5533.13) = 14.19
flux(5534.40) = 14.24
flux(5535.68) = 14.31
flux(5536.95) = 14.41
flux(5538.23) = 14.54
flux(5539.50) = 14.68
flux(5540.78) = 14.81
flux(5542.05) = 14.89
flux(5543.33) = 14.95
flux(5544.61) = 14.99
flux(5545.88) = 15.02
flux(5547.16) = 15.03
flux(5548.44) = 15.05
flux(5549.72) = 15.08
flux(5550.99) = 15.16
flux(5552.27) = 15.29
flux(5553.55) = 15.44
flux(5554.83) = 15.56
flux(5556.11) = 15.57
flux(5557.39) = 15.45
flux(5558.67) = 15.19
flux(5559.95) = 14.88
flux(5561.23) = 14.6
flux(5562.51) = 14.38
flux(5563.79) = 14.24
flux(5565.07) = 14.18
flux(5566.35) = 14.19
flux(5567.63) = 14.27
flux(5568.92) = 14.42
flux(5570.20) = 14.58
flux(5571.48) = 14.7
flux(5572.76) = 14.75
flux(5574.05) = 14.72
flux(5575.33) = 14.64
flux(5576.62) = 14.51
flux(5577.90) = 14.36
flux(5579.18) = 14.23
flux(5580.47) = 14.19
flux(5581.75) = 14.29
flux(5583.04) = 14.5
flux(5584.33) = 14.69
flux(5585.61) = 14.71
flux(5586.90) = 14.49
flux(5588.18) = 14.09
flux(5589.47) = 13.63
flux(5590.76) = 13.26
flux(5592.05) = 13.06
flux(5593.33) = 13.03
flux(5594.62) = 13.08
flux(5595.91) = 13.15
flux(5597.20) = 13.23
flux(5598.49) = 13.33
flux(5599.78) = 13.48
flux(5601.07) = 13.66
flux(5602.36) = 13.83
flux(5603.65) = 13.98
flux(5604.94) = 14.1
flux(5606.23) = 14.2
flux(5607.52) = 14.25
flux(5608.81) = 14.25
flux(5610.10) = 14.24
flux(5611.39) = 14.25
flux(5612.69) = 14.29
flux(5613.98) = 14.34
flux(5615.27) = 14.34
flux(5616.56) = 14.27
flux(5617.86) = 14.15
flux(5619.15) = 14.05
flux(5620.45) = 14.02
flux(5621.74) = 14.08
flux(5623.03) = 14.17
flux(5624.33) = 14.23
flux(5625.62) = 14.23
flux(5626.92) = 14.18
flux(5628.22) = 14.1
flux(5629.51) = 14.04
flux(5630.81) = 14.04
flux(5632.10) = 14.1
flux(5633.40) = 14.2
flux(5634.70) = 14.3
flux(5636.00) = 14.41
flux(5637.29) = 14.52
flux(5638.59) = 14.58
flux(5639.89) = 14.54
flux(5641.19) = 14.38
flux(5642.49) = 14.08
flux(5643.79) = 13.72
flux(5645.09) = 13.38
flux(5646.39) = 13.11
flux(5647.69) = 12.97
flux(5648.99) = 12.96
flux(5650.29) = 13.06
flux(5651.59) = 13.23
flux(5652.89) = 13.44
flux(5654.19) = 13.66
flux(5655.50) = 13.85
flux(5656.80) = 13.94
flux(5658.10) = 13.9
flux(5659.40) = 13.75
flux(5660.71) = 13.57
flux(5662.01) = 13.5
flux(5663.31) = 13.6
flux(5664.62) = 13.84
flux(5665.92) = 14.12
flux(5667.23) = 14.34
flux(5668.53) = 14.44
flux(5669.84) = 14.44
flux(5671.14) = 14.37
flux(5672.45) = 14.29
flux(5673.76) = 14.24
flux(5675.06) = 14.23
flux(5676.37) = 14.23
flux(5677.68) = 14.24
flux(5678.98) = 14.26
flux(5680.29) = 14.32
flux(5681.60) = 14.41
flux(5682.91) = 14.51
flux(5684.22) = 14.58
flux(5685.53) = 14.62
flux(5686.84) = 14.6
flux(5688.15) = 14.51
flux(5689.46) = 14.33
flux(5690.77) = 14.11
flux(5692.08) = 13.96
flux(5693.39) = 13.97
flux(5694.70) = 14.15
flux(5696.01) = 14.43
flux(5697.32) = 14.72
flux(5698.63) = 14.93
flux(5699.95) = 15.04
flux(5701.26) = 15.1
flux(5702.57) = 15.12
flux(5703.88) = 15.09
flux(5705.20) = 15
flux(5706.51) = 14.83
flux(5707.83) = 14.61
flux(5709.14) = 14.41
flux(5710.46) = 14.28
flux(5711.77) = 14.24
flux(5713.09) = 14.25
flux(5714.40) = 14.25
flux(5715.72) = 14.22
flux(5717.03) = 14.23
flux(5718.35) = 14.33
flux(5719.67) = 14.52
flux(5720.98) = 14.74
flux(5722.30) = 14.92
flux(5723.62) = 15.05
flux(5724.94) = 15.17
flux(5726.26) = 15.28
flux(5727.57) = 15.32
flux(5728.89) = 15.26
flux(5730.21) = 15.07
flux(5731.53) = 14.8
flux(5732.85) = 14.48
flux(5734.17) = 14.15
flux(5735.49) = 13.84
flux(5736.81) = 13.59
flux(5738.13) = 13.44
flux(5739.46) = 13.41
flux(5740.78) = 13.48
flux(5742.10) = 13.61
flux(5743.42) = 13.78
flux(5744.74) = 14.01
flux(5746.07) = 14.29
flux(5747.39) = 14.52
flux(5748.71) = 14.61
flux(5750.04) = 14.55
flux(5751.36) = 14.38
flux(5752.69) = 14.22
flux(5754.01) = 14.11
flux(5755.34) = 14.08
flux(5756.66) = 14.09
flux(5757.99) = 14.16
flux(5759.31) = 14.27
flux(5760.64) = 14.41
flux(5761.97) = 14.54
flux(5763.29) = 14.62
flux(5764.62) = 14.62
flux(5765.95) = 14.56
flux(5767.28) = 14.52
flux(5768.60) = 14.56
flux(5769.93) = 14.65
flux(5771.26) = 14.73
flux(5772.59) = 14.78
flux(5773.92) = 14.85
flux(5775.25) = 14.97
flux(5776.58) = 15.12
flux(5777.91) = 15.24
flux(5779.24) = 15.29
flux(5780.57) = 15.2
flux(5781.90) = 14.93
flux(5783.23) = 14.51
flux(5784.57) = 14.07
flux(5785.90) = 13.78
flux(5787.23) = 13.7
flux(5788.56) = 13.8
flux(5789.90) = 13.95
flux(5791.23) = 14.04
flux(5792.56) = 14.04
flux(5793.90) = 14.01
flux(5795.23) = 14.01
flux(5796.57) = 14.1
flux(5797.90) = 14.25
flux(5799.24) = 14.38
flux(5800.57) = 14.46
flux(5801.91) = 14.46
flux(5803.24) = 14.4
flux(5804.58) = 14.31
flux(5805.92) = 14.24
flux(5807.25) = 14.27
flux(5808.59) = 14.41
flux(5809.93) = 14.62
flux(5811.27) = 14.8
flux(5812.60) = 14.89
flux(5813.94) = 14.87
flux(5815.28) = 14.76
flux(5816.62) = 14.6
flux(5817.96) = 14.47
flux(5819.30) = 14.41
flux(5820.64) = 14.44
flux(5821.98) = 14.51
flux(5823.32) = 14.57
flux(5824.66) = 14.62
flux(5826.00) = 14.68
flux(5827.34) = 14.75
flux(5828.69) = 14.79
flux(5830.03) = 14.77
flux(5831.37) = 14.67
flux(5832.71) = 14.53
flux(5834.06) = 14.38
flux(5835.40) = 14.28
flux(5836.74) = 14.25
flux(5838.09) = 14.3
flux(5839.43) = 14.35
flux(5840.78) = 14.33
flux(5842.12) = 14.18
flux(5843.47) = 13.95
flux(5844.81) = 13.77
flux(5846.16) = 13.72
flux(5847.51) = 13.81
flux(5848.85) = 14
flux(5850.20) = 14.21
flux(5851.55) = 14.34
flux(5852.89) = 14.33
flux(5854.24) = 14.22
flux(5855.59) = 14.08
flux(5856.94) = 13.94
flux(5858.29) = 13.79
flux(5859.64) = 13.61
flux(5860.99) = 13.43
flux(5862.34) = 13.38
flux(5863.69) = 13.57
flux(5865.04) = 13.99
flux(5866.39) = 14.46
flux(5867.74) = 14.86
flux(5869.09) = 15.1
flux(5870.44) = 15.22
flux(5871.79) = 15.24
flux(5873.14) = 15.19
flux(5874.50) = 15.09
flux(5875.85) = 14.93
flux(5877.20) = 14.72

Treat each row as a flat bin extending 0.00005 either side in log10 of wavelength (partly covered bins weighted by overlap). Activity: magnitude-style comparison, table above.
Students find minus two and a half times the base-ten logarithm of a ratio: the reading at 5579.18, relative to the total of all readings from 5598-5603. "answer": 1.5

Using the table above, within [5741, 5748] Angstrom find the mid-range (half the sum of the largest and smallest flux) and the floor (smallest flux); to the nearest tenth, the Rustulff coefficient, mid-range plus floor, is 27.7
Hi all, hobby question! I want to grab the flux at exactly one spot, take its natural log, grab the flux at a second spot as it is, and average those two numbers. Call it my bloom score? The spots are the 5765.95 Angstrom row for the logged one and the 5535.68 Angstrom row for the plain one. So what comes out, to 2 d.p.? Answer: 8.49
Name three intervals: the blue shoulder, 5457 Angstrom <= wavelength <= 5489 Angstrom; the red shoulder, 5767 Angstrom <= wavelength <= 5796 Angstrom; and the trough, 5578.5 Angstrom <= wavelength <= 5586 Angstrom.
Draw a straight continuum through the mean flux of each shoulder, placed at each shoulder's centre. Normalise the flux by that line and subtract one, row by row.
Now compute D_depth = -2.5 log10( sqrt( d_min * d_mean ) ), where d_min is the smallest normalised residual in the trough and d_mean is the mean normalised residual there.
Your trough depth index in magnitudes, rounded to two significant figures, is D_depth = 4.8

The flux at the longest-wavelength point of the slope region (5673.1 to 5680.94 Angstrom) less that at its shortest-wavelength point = 0.1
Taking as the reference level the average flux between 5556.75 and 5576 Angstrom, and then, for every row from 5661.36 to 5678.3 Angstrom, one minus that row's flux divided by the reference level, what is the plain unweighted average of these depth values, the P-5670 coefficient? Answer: 0.032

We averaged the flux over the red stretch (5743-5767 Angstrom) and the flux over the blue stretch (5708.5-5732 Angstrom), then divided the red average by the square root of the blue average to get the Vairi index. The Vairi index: 3.74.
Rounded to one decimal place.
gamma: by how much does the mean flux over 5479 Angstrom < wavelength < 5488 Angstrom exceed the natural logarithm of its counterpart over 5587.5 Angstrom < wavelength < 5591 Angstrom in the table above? 10.7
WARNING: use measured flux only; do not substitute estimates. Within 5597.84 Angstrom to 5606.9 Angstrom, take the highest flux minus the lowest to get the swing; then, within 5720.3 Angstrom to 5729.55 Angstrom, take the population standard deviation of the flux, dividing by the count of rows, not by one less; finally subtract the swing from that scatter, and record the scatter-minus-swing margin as -0.7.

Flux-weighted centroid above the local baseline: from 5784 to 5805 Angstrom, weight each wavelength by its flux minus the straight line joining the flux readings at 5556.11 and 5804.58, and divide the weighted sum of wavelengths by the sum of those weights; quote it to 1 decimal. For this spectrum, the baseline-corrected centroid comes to 5788.8 Angstrom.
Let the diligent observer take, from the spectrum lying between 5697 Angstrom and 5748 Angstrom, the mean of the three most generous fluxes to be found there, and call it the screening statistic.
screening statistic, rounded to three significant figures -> 15.3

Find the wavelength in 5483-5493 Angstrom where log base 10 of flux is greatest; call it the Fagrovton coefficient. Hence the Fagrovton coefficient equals 5491.24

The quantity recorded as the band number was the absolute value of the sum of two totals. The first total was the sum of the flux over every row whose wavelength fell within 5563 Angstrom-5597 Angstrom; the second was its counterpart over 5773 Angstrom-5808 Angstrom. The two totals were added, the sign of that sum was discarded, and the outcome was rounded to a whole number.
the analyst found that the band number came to 742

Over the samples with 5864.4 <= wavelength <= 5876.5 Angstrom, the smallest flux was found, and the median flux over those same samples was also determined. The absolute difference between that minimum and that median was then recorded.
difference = 1.1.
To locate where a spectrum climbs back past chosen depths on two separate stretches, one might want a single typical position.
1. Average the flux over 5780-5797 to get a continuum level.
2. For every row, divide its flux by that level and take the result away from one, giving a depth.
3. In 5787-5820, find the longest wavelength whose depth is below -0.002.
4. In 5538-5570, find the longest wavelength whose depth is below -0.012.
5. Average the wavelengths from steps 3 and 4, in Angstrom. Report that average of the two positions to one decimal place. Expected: 5694.1 Angstrom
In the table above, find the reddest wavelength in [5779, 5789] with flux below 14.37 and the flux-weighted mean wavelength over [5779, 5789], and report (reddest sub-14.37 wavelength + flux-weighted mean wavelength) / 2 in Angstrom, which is 5786.2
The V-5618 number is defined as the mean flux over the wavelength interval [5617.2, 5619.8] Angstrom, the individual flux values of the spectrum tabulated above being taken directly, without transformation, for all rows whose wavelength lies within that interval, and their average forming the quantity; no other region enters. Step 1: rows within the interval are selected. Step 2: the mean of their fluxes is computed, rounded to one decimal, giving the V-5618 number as 14.1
